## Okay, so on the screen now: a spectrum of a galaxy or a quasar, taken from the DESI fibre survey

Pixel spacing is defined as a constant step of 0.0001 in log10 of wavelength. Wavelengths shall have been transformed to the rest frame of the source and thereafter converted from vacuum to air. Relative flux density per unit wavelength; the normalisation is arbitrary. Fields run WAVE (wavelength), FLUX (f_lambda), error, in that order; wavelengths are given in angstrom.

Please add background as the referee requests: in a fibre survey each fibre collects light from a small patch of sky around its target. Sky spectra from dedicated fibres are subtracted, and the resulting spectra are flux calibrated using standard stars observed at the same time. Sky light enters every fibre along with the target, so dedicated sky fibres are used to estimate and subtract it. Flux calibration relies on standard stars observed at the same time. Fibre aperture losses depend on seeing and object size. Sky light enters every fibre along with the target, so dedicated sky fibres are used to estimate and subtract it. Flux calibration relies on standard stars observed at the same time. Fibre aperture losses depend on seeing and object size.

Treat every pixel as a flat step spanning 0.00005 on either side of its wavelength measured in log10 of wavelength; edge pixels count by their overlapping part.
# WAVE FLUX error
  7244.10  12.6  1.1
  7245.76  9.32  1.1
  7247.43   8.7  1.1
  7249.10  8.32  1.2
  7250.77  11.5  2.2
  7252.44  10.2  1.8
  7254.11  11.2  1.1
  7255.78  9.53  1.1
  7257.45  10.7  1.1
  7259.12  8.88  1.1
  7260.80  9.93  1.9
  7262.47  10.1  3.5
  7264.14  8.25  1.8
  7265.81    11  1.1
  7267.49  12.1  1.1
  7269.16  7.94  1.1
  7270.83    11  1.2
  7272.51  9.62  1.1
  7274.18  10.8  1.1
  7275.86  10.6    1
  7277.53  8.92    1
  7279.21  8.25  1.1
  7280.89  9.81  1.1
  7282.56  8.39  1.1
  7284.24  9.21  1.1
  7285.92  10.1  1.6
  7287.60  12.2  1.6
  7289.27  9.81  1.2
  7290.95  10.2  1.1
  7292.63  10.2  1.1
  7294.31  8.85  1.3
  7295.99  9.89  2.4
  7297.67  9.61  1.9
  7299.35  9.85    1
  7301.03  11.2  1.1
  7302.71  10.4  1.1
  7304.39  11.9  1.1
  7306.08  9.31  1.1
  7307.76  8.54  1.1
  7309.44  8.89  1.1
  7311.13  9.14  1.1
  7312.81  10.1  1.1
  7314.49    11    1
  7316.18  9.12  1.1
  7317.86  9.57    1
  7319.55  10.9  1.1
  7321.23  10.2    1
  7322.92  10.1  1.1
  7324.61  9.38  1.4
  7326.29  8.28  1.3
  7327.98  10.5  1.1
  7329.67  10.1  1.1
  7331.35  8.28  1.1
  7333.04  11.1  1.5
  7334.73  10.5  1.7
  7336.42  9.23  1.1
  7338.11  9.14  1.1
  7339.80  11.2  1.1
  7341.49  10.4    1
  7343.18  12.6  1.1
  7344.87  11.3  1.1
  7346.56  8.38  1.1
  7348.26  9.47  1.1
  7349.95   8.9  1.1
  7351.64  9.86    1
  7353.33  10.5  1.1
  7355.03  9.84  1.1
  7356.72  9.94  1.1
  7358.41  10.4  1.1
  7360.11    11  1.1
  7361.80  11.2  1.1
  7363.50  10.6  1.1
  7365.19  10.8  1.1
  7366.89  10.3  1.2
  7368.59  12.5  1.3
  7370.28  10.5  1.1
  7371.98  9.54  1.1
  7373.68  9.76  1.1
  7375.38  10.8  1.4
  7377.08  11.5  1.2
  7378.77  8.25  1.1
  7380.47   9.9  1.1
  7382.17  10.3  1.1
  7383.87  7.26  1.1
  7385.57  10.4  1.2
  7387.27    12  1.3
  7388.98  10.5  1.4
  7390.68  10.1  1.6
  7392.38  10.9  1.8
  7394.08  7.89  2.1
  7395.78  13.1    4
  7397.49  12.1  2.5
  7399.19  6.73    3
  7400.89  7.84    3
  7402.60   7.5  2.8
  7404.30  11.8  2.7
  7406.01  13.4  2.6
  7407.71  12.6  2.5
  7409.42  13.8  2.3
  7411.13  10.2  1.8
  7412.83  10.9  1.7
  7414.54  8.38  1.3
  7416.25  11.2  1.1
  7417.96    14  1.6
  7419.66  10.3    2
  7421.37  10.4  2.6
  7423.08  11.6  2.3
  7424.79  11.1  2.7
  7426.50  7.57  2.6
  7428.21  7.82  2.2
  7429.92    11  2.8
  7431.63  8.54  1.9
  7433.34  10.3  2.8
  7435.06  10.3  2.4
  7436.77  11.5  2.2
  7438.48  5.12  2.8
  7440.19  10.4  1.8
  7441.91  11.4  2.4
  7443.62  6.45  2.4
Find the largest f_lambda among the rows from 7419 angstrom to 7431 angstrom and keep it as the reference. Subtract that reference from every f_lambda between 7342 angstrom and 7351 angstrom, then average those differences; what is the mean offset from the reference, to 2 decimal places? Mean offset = -1.47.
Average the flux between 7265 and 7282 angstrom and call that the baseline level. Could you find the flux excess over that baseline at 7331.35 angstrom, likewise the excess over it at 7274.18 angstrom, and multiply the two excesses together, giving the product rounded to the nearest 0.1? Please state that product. -1.4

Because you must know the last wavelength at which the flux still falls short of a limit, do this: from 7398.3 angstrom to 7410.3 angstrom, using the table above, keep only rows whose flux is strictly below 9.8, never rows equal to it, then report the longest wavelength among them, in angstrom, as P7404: 7402.60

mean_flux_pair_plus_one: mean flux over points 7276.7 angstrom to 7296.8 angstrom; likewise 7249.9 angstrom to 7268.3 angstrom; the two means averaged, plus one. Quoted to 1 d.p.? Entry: 11.0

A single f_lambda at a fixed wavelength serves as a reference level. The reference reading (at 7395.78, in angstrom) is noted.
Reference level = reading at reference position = 13.1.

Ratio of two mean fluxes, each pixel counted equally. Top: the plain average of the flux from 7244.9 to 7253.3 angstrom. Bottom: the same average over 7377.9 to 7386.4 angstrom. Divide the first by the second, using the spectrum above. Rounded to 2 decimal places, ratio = 1.04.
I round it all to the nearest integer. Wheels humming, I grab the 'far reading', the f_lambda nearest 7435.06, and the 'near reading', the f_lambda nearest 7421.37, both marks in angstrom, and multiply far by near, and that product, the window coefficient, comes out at 107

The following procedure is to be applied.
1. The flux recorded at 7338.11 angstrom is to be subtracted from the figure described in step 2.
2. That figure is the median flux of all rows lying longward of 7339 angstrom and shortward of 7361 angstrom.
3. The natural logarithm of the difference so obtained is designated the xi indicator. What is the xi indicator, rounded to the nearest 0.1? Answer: 0.2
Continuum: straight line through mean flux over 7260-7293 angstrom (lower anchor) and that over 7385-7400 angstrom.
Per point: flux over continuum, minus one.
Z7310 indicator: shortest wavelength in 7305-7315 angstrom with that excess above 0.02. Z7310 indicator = 7314.49 angstrom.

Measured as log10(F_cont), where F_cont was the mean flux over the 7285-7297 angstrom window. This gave 1.01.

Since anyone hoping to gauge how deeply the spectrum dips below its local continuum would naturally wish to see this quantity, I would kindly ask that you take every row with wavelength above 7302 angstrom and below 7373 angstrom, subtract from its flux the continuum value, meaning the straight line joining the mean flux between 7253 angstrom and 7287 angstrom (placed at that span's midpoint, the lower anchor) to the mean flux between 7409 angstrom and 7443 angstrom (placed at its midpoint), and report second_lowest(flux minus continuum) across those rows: -1.7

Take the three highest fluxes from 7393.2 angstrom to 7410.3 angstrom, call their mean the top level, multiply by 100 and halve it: 672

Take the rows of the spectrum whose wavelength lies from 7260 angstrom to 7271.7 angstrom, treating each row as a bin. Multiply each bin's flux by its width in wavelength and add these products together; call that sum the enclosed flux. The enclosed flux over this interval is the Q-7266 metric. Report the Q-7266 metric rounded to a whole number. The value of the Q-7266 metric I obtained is 118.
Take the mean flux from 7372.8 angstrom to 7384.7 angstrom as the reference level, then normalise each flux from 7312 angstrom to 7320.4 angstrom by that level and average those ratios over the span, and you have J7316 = 1.05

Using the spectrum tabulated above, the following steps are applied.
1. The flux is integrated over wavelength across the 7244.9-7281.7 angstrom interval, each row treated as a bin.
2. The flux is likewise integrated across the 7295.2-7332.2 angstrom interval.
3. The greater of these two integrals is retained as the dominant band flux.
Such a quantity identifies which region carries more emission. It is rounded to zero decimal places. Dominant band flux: 364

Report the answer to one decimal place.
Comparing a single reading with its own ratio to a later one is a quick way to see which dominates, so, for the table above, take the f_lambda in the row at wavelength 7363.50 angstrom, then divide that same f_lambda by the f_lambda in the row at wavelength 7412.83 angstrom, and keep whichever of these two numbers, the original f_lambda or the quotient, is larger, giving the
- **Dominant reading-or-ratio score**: 10.6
